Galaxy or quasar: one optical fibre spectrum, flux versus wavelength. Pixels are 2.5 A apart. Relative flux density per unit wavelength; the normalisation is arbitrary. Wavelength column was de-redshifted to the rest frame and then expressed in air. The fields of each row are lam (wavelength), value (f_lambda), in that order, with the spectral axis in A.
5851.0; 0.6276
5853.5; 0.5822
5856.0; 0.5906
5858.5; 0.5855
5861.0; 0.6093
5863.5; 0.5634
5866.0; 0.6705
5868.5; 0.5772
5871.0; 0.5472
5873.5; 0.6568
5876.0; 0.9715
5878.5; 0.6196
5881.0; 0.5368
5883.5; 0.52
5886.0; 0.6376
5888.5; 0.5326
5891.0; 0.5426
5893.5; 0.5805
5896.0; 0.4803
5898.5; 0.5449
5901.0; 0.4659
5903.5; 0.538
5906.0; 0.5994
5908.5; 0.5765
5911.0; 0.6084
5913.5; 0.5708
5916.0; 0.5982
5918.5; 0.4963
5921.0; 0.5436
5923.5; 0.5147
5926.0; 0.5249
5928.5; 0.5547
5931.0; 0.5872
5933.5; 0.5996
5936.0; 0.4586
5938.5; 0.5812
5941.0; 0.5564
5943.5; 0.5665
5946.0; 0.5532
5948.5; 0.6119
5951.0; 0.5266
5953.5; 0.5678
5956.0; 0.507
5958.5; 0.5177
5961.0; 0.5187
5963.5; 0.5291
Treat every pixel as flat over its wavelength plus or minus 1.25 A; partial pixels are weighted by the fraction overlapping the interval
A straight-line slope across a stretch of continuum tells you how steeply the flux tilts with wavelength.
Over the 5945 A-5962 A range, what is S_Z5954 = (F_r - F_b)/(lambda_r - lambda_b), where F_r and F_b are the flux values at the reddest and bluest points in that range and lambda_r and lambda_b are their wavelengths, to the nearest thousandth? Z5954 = -0.002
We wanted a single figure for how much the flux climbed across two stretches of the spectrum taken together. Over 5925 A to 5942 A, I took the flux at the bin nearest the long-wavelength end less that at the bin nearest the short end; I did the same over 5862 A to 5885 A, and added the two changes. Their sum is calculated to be -0.012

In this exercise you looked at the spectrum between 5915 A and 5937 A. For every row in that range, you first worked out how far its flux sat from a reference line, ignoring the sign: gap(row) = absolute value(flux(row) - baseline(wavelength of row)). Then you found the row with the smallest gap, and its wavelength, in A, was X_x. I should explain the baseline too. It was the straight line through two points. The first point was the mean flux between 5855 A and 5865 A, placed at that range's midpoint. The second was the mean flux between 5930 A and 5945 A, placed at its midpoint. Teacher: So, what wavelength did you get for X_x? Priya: 5928.5 A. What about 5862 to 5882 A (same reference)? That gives 5868.5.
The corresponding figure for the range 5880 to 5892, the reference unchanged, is 5891.0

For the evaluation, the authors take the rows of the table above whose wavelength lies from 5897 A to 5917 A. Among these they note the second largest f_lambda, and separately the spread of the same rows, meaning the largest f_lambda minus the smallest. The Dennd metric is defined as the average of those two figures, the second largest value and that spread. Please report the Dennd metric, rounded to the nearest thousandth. 0.371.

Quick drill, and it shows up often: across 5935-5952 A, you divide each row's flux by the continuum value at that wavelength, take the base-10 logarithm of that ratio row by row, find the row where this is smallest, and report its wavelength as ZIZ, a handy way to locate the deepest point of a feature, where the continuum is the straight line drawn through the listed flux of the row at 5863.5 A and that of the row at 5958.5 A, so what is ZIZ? 5936.0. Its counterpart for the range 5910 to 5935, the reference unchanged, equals 5918.5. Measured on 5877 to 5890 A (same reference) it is 5883.5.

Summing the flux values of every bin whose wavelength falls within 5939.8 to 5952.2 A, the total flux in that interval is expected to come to 2.81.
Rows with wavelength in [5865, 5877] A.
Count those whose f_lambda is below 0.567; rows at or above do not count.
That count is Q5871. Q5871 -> 1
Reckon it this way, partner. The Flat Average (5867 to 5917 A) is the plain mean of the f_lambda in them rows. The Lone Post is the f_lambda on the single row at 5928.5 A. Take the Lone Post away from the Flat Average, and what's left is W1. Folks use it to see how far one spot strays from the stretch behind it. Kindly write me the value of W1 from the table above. 0.031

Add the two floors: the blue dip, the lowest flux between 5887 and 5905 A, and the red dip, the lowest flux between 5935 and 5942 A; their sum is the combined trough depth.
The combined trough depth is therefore 0.92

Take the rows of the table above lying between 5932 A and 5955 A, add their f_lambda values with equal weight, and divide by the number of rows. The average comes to 0.558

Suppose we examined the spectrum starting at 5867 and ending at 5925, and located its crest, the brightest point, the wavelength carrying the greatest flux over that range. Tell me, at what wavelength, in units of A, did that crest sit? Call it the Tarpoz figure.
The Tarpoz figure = 5876.0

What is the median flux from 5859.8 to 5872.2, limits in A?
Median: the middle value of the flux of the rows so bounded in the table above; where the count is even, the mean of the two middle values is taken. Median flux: 0.58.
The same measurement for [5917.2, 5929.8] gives 0.52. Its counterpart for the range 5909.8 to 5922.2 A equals 0.57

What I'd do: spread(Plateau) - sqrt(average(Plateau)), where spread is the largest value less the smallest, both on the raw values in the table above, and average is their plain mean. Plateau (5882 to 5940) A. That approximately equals -0.56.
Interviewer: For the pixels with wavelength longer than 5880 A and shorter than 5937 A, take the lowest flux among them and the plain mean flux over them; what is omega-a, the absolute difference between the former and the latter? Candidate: 0.090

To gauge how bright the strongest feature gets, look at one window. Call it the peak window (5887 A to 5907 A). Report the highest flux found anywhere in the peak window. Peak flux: 0.5994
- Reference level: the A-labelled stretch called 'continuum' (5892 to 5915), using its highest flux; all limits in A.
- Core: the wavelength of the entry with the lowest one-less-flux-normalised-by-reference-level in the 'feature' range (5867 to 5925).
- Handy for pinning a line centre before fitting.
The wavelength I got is 5876.0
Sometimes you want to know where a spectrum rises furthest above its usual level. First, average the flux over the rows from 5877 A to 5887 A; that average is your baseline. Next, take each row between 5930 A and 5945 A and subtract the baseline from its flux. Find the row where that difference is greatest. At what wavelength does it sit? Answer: 5933.5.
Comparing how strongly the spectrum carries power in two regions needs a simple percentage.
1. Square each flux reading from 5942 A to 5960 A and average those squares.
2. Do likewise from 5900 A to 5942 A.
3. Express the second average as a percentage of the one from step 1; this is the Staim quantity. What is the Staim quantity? 101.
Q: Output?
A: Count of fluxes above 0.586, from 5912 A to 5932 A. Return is 2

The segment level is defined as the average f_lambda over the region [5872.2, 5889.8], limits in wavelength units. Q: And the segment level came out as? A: 0.639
